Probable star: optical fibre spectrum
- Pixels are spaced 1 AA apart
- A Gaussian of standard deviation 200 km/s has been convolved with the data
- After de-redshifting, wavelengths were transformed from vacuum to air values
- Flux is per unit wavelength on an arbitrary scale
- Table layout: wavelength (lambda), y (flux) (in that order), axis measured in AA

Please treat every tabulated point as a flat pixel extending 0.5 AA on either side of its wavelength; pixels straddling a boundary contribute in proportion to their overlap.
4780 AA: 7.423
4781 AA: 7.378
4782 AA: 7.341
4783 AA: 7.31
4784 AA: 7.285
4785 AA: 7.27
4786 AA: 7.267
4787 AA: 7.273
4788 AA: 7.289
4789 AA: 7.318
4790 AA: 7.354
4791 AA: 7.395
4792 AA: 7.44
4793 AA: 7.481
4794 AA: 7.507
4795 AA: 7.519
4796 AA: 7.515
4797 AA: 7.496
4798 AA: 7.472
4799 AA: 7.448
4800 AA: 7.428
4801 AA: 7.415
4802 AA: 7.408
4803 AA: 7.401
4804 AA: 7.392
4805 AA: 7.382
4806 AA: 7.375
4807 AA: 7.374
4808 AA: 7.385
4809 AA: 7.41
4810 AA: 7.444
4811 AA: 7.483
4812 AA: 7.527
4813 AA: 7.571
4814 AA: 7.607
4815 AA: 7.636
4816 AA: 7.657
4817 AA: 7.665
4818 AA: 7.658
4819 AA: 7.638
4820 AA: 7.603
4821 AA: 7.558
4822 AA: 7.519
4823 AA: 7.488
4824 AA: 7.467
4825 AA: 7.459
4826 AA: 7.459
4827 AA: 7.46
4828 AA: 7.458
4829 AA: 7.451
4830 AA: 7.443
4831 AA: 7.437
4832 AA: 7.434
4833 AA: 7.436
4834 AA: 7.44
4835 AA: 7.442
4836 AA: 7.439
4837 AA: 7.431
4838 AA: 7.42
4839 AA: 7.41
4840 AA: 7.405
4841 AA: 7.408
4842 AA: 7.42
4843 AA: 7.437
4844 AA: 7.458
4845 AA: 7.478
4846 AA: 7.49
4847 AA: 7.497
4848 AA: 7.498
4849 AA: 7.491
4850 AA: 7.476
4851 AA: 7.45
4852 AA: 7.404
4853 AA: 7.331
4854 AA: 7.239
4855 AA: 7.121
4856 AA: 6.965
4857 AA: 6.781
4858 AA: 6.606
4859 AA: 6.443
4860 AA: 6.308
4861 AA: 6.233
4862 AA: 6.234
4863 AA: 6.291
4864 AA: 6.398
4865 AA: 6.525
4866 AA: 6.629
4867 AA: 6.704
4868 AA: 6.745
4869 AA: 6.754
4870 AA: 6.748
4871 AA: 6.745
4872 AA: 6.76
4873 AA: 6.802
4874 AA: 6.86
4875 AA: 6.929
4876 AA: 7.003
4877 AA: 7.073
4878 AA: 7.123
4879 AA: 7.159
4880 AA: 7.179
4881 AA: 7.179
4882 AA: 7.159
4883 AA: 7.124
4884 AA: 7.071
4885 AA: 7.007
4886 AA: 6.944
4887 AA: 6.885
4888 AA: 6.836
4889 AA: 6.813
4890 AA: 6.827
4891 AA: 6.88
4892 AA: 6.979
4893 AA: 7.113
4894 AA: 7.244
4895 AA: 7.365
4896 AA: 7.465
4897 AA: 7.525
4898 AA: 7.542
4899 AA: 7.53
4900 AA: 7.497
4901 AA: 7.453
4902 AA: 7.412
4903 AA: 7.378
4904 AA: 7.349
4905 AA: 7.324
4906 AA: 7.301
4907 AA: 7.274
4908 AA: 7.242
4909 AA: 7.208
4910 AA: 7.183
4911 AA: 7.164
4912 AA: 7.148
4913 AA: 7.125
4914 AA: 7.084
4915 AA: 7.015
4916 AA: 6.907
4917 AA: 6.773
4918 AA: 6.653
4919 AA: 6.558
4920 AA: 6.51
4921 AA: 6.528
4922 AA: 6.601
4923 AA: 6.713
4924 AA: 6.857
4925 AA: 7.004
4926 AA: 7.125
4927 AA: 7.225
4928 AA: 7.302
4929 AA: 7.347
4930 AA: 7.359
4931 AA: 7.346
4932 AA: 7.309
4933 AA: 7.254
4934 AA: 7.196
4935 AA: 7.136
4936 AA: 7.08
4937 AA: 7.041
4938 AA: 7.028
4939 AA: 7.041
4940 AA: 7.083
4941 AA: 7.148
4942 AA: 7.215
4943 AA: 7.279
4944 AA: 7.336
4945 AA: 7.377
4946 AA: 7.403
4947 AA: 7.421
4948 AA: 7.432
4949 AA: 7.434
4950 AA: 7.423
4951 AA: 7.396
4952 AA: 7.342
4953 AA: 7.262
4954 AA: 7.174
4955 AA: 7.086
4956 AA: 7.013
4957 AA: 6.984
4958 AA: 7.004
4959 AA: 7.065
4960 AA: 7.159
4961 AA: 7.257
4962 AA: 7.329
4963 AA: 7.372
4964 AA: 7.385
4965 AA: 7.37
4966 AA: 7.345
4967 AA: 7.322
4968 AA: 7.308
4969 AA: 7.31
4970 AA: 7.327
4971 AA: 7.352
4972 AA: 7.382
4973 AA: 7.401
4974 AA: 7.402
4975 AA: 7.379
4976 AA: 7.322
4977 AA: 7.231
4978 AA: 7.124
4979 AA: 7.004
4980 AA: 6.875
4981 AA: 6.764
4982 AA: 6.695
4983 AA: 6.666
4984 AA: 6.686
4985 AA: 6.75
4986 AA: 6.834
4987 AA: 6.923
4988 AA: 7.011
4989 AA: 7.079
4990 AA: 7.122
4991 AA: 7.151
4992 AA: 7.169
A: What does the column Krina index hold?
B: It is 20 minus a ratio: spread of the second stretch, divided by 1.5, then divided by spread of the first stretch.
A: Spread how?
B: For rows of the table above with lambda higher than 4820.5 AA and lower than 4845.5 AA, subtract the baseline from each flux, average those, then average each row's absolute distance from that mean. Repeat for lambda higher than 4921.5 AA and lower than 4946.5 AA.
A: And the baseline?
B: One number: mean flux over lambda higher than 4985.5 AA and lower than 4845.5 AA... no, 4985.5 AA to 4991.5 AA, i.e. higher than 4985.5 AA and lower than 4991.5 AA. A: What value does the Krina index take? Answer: 15.7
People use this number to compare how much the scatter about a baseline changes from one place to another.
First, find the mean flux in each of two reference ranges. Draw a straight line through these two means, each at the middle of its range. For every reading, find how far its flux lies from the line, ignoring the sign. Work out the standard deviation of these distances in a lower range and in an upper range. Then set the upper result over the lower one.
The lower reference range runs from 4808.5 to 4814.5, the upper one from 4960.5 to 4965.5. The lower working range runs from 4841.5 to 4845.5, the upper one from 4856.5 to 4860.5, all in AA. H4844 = 10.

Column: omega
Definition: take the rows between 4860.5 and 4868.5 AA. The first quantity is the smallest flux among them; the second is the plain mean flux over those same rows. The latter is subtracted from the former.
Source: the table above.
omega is -0.24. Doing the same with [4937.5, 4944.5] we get -0.13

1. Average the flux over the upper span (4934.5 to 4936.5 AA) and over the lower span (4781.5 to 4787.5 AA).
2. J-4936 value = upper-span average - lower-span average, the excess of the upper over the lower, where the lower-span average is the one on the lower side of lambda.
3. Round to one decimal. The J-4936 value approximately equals -0.2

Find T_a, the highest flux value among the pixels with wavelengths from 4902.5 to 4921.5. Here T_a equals 7.378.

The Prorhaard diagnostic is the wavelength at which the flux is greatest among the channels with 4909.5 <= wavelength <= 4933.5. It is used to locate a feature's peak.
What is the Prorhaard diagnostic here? 4930 AA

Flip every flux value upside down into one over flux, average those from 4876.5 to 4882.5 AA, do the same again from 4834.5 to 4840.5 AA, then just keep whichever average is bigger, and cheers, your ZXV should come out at 0.140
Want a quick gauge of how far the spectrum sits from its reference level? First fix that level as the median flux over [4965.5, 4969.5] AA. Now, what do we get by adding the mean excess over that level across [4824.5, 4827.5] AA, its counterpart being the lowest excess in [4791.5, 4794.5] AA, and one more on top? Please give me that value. 1.27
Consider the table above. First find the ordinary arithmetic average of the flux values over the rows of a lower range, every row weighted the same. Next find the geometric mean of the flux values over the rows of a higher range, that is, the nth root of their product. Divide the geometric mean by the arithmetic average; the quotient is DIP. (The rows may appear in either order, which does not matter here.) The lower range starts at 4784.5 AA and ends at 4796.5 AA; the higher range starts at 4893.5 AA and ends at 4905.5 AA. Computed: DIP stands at 1.01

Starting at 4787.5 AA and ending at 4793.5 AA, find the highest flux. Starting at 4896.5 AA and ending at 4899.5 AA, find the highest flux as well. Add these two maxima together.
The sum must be 15.0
